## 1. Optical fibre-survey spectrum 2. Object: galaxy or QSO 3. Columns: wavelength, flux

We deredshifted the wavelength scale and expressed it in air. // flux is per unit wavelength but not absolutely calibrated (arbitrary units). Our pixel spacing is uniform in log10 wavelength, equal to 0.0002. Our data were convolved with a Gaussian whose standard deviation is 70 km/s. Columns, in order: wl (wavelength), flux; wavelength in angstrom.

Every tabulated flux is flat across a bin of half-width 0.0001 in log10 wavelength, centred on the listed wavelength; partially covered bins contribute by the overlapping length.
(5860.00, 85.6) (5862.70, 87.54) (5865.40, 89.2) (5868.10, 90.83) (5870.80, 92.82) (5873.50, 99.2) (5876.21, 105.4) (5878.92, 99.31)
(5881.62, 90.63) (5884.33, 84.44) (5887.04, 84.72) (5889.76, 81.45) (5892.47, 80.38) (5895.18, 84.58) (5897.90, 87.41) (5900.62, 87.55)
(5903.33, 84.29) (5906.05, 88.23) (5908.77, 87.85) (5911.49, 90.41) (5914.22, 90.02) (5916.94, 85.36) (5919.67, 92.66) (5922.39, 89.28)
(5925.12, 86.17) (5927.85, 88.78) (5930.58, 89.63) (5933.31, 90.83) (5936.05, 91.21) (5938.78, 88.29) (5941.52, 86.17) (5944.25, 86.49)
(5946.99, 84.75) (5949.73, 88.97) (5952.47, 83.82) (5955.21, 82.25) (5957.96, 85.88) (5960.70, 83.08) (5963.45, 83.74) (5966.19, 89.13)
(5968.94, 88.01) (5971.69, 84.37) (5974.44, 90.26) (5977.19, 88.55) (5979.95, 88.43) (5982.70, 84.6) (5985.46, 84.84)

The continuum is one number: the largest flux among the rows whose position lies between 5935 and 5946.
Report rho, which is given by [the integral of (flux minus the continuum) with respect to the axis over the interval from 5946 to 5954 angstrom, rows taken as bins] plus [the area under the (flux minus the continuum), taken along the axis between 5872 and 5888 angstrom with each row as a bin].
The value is 4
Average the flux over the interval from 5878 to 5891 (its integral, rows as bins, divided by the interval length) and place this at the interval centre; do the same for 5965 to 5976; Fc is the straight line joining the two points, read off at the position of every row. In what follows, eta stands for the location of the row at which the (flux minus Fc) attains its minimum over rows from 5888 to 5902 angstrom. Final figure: 5892.47 angstrom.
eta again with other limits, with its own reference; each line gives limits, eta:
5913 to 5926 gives 5916.94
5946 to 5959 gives 5955.21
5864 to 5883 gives 5865.40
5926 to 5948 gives 5946.99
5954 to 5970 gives 5955.21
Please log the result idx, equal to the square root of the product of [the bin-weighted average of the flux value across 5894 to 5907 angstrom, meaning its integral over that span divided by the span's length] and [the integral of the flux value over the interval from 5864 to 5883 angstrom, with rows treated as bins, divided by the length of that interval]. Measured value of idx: 90.8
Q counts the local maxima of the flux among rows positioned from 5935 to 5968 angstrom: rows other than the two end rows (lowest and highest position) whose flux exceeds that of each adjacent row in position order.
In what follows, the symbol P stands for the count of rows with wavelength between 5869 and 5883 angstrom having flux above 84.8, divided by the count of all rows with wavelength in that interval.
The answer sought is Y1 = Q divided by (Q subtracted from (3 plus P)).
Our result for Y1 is 3.0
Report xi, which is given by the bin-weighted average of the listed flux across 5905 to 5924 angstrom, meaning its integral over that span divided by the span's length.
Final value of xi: 89.1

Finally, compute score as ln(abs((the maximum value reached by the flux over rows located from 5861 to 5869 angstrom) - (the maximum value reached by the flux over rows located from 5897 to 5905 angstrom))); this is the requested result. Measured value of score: 1.2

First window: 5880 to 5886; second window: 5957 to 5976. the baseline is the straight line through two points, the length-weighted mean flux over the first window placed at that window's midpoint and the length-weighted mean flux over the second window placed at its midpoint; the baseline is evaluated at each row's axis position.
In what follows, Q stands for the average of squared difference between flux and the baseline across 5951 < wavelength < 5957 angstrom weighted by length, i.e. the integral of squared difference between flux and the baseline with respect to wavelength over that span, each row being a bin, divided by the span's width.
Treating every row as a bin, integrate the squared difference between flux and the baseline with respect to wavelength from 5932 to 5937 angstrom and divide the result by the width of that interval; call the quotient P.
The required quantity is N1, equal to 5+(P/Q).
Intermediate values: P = 16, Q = 12.7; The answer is 6.2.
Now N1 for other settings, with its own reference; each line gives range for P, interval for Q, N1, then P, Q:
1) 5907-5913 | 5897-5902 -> 37.2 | 4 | 0.1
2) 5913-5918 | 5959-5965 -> 5.6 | 5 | 9.1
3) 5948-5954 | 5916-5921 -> 5.4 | 7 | 17.2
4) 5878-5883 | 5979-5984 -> 21.8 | 61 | 3.6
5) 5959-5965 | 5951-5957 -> 5.7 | 9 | 12.7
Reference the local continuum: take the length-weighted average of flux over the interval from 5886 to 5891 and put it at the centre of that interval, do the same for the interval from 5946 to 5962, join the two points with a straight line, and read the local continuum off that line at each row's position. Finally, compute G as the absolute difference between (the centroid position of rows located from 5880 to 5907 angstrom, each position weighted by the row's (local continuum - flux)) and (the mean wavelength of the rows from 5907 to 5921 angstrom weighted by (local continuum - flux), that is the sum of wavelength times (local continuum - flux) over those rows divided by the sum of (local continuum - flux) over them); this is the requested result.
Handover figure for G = 20.7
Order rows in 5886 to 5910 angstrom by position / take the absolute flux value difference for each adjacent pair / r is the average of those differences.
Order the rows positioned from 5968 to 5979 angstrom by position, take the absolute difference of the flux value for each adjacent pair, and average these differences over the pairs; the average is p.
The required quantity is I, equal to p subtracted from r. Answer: -1.4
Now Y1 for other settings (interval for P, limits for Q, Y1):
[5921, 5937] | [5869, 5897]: 1.0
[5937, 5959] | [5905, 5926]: 1.2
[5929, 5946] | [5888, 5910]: 1.0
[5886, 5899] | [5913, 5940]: 1.7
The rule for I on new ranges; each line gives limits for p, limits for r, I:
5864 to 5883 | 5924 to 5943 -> -3.5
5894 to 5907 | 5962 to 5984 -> 0.6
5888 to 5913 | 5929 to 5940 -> -0.8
